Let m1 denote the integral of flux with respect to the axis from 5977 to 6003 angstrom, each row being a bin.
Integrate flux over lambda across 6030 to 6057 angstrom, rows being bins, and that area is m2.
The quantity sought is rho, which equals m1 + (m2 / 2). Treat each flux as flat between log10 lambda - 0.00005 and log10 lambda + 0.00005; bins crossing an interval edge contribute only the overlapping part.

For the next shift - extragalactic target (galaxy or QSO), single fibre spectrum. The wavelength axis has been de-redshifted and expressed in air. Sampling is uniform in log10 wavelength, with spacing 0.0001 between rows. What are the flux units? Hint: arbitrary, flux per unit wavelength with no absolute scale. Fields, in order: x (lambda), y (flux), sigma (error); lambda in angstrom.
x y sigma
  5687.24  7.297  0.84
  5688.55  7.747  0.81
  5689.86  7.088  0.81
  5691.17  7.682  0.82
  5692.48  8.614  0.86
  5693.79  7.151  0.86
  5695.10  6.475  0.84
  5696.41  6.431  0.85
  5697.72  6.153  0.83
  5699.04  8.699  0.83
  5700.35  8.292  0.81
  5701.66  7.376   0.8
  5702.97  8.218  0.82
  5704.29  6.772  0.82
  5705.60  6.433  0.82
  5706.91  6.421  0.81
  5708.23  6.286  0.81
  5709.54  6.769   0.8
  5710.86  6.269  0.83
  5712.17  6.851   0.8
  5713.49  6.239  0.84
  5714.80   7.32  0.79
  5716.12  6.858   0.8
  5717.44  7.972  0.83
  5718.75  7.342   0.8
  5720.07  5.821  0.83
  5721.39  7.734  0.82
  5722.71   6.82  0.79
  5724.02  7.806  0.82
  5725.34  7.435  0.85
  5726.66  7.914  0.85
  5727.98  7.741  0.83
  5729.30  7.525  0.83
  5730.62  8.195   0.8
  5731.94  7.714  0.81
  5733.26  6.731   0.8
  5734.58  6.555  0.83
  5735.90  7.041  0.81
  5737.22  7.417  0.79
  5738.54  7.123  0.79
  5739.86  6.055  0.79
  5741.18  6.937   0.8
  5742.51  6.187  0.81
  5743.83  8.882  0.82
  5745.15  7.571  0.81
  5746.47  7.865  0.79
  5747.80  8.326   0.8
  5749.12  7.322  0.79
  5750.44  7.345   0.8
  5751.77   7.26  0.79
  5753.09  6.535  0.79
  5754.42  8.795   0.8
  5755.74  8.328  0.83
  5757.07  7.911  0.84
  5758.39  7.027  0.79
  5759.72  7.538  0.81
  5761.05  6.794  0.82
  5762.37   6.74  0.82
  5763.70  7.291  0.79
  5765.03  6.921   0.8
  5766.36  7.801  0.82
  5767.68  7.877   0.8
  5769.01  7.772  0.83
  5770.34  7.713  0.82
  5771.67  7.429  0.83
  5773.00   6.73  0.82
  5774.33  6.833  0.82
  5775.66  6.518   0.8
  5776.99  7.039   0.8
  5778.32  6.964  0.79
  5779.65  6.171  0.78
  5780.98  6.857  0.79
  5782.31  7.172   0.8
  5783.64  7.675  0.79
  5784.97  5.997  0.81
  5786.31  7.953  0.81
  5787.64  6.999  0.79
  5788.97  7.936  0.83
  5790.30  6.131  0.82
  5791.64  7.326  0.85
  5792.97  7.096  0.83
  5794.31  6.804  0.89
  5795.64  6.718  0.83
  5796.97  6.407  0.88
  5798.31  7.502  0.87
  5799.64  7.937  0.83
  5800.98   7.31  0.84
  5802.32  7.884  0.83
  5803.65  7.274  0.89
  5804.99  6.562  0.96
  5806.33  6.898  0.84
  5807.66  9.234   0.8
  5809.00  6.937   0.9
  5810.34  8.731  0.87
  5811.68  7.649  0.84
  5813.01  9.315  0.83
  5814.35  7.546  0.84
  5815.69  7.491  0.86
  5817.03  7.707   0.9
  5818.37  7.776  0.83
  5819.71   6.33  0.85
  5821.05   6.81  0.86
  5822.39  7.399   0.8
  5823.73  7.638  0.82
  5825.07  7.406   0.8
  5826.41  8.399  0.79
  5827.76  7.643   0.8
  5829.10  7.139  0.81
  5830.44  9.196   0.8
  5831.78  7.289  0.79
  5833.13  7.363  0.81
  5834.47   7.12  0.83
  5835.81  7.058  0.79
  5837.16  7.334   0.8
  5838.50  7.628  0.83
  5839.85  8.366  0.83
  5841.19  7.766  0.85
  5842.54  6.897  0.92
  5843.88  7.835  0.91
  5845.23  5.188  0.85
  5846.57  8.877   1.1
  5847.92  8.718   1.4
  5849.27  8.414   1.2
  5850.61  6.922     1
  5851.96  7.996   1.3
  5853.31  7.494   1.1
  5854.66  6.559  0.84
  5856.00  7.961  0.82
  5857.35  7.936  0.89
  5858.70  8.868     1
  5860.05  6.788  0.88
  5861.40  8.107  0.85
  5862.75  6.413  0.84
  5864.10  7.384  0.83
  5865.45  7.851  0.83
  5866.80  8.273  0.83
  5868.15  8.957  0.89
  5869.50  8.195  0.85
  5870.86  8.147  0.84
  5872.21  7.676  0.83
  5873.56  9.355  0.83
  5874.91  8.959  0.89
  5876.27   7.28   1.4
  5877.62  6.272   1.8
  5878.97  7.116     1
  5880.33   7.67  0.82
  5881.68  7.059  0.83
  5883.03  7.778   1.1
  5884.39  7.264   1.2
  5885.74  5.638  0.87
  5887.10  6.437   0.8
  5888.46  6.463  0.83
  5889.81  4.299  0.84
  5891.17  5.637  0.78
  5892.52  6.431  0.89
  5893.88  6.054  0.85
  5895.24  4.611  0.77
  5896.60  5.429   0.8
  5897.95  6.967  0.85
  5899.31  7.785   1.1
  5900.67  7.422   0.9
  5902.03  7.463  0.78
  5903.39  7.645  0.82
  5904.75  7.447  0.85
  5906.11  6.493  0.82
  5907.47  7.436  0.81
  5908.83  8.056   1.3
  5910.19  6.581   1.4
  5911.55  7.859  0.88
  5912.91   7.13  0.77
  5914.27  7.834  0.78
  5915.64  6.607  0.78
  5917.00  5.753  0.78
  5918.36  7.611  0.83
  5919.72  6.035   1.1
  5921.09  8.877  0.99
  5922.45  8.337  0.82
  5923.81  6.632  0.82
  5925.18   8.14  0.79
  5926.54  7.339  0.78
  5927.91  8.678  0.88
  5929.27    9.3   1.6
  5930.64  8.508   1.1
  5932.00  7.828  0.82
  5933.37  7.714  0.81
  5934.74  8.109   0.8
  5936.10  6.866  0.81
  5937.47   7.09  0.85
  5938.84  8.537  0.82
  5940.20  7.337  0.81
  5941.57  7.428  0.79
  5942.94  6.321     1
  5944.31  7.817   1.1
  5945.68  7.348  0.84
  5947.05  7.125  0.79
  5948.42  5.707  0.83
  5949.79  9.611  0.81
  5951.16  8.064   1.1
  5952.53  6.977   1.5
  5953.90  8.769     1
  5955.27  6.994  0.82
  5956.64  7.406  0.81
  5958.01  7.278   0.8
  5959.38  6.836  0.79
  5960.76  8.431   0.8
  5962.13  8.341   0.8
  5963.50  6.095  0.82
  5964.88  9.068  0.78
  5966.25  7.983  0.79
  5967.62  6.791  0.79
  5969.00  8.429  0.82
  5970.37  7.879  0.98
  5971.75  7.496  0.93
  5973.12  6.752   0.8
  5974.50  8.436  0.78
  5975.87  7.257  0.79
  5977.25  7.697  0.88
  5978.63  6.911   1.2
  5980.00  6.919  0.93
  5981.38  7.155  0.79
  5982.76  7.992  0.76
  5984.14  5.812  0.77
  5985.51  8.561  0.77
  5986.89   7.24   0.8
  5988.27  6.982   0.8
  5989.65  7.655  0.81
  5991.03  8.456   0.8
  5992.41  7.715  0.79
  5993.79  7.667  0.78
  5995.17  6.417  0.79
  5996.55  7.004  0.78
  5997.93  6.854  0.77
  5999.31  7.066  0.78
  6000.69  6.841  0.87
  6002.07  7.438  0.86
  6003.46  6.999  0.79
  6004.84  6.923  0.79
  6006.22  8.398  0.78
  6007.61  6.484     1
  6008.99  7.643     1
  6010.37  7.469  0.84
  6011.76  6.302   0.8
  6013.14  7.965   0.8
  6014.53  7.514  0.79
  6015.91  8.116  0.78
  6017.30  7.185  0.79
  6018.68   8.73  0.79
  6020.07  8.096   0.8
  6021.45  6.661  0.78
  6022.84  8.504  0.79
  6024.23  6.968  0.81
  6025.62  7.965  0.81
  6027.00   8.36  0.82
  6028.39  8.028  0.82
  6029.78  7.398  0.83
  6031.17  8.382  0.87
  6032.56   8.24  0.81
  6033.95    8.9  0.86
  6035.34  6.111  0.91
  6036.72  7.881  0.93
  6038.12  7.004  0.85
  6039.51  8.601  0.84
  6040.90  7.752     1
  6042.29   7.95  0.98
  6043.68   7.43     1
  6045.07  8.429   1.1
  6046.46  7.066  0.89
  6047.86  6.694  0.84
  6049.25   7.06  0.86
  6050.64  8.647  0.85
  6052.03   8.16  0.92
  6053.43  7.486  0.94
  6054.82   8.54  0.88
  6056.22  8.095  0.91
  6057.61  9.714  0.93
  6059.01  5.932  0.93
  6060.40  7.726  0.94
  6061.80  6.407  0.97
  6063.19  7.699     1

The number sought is 295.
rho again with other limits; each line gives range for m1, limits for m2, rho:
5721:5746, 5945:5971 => 283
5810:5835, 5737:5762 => 285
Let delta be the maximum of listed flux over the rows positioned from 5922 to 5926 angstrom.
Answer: 8.337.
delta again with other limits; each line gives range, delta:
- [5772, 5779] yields 7.039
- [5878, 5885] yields 7.778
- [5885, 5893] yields 6.463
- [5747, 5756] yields 8.795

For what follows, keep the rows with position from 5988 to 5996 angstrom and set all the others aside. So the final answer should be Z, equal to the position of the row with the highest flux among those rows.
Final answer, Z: 5991.03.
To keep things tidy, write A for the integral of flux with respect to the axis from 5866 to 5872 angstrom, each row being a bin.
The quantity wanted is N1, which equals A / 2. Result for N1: 25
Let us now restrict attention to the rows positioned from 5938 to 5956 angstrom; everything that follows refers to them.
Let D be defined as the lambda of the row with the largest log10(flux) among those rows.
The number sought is 5949.79 angstrom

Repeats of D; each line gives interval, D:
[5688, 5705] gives 5699.04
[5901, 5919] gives 5908.83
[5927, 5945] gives 5929.27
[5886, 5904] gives 5899.31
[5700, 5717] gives 5700.35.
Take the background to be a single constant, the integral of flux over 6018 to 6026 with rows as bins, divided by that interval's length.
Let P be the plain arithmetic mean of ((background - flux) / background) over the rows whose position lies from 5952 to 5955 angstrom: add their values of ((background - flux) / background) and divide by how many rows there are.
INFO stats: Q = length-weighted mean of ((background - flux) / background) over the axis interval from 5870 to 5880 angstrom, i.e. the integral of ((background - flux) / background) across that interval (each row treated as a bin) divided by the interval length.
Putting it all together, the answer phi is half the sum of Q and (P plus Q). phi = -0.007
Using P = -0.008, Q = -0.003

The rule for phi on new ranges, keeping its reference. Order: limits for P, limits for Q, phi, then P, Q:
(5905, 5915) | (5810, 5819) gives 0.004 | 0.060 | -0.026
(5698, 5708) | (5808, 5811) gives 0.000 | 0.045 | -0.023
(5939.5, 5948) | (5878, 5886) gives 0.123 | 0.074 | 0.086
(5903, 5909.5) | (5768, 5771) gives 0.031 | 0.050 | 0.006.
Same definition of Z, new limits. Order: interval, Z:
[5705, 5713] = 5712.17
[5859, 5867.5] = 5866.80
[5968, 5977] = 5974.50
